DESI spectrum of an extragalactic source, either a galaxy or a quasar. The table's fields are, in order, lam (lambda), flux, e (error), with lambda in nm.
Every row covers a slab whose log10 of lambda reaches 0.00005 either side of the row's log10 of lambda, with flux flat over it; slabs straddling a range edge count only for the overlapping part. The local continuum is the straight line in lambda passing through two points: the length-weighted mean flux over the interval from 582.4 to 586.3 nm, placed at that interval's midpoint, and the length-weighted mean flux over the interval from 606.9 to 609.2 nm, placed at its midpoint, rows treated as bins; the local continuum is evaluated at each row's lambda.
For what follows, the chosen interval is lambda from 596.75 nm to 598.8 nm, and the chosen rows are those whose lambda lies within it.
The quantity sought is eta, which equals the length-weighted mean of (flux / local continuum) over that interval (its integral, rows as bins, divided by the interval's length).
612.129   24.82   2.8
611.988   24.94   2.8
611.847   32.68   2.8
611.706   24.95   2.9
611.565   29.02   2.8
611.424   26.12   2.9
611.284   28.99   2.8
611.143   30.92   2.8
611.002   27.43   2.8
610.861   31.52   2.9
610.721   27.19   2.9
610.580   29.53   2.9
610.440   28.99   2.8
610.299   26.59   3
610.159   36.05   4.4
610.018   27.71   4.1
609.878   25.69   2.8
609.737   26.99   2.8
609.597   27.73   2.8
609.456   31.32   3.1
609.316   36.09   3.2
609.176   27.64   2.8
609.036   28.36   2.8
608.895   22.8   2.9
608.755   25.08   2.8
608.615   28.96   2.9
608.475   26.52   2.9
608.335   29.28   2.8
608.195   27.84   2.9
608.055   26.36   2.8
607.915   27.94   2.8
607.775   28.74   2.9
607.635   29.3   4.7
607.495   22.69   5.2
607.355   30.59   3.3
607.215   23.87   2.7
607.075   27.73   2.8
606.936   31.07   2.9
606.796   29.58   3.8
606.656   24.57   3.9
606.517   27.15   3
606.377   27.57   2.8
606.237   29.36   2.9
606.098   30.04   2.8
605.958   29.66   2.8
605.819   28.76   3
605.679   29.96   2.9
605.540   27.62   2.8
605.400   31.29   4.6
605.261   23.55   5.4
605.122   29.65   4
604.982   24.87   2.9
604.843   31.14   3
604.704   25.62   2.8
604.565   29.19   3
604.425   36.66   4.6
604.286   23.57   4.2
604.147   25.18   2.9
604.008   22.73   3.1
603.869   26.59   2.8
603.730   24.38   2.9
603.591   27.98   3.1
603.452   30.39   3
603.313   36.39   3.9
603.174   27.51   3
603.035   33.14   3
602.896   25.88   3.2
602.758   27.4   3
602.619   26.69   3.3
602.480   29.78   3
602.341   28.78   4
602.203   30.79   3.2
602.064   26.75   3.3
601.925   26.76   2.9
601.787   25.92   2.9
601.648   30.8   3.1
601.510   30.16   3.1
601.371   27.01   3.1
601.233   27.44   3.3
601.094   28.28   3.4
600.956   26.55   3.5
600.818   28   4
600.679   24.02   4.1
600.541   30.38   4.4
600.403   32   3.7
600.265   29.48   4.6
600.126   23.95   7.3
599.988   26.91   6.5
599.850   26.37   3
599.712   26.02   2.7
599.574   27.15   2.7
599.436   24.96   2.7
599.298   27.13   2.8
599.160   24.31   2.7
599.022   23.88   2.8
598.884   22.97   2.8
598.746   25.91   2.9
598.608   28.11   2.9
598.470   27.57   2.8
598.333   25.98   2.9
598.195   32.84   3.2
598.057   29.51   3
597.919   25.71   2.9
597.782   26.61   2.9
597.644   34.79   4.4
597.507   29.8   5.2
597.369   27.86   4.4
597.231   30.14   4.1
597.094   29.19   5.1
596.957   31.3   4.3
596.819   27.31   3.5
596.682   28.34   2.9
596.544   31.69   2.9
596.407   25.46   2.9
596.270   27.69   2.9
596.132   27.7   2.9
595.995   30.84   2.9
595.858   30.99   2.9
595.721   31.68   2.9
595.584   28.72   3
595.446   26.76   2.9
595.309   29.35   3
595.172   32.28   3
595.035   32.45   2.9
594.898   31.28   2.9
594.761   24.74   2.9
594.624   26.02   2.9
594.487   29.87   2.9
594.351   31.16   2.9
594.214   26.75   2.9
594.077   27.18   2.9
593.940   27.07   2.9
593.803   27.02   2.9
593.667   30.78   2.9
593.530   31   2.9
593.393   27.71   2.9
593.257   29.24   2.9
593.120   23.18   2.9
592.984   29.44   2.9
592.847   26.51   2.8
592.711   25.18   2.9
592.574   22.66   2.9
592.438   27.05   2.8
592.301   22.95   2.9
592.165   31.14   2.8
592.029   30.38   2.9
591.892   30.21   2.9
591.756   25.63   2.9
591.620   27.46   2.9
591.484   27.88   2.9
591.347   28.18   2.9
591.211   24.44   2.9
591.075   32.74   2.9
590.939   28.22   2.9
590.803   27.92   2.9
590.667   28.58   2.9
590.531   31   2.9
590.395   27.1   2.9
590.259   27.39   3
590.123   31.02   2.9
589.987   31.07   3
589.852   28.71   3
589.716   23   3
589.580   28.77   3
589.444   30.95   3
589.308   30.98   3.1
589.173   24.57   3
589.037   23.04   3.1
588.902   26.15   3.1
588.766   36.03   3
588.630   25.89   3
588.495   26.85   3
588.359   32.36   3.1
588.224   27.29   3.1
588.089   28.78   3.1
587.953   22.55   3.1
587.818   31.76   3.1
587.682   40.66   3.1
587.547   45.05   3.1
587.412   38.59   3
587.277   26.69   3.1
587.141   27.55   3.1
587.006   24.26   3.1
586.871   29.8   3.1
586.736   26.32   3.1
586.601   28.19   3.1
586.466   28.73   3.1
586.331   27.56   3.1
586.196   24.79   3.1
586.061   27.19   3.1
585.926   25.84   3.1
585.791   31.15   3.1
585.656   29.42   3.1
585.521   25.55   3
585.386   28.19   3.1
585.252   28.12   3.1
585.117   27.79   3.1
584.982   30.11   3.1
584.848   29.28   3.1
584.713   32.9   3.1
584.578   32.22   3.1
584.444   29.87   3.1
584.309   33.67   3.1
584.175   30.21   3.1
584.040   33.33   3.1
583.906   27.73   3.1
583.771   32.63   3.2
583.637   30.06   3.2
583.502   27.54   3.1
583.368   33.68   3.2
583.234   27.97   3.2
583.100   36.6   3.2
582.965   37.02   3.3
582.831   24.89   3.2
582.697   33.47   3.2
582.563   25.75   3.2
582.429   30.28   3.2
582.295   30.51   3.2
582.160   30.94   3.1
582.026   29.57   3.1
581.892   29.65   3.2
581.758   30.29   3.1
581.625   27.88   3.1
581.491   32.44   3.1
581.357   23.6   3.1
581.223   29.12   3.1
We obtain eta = 1.02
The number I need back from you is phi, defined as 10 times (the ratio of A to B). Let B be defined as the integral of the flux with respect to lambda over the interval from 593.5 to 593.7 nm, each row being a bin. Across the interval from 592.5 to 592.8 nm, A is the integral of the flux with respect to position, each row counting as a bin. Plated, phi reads 12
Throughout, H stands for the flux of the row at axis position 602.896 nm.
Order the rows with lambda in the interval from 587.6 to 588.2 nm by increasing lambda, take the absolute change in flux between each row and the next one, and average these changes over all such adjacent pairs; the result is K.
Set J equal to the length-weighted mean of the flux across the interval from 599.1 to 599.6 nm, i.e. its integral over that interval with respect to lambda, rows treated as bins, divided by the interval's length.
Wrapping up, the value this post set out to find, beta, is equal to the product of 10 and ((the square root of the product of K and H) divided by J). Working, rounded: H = 25.88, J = 25.8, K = 8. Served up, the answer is 5.6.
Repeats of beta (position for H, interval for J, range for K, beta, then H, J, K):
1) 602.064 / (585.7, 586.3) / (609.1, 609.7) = 4.5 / 26.75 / 27.3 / 6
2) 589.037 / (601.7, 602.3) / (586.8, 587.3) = 3.1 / 23.04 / 27.7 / 3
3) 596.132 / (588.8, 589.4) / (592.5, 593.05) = 2.9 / 27.7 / 26.9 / 2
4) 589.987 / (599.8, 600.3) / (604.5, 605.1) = 4.8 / 31.07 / 26.5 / 5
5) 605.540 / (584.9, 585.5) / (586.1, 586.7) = 2.3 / 27.62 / 28.4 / 1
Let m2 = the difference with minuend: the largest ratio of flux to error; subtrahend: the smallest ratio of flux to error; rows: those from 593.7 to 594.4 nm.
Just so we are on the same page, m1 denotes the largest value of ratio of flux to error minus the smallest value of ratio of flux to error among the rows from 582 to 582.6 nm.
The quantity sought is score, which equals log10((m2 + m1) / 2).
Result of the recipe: 0.24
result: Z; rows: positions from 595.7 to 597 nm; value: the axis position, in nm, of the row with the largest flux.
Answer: 596.544 nm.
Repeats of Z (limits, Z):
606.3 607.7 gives 606.936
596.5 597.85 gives 597.644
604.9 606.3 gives 605.400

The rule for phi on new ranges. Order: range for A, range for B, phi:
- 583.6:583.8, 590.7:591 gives 7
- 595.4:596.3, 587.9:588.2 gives 34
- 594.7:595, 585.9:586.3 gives 8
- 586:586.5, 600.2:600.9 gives 7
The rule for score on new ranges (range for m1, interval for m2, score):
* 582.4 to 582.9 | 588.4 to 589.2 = 0.56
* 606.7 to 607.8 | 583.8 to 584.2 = 0.61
